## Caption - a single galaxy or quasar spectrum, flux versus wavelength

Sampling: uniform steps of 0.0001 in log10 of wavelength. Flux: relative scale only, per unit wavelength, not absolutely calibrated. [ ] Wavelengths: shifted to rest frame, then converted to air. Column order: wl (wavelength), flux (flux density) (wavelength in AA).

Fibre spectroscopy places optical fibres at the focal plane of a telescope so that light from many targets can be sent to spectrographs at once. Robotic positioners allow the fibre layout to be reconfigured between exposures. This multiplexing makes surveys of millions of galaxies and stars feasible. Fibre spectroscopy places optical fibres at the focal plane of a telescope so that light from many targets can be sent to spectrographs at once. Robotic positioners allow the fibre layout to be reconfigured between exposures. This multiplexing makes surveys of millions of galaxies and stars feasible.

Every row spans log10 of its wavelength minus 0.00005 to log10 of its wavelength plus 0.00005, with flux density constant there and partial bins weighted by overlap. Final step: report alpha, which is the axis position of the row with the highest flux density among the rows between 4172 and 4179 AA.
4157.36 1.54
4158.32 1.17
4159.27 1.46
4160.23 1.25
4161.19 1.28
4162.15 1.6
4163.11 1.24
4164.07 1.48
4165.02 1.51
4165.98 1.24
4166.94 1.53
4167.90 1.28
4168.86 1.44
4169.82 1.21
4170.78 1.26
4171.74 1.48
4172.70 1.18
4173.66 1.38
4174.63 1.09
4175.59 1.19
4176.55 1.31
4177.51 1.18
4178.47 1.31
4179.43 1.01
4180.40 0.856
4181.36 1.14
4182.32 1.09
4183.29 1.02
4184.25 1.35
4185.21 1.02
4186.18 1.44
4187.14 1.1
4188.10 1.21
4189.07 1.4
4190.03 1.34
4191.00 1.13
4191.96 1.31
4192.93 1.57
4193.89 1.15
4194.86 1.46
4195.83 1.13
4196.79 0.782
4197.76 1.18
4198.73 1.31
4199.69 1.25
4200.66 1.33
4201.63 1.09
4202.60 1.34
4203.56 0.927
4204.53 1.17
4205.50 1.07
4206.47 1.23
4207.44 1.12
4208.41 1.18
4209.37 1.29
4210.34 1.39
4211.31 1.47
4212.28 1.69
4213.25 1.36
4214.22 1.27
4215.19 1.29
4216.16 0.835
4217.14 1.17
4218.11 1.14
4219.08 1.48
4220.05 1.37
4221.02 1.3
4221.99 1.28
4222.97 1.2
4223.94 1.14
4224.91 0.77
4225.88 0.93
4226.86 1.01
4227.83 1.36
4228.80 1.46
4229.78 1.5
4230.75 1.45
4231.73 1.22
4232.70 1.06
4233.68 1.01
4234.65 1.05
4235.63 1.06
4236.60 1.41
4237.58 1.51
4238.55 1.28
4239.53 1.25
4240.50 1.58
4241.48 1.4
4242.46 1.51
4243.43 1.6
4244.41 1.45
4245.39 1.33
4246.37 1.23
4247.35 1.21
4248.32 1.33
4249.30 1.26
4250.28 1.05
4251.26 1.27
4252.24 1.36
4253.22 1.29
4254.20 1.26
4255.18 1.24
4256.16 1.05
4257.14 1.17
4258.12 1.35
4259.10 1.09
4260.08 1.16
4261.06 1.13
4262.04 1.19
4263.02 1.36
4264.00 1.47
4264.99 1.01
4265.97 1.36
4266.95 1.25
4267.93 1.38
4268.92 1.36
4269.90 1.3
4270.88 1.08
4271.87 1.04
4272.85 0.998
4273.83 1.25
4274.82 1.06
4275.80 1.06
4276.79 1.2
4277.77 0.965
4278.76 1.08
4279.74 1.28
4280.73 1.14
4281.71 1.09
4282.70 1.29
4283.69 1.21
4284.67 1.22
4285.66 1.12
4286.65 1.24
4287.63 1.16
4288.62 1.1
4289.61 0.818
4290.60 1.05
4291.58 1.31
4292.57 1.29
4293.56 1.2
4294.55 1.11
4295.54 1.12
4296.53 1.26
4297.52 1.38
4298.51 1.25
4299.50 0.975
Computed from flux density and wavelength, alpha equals 4173.66 AA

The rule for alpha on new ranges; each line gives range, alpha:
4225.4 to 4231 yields 4229.78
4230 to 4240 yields 4237.58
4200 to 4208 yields 4202.60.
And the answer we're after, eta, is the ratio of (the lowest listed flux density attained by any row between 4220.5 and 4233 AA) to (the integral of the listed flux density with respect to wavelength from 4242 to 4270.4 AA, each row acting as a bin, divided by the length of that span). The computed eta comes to 0.603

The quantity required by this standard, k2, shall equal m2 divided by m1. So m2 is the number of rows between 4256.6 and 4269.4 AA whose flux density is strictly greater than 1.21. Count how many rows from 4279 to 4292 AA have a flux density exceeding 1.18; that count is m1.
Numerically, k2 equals 1.17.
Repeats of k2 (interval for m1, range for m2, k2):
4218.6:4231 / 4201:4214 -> 0.78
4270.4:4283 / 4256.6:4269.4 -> 1.75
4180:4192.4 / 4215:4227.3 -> 0.83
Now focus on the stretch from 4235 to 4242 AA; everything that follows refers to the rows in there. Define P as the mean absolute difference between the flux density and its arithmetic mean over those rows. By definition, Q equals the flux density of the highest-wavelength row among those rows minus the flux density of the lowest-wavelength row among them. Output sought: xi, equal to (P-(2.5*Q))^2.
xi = 0.51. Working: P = 0.136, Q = 0.34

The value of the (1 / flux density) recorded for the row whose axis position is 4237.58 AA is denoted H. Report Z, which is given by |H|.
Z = 0.66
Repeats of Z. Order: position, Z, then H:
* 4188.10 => 0.83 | 0.83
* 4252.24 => 0.74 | 0.74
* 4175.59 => 0.84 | 0.84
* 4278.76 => 0.93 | 0.93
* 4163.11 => 0.81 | 0.81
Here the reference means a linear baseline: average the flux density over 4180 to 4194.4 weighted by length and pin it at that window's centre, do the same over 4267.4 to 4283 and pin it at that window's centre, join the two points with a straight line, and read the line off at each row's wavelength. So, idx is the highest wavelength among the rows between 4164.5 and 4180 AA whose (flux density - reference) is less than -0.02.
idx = 4179.43 AA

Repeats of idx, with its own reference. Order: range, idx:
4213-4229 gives 4226.86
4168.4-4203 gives 4201.63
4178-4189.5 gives 4187.14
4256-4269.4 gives 4264.99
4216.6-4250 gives 4235.63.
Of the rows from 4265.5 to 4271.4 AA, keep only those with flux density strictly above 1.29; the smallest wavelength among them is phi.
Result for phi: 4265.97 AA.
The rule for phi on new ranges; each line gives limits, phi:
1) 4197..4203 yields 4198.73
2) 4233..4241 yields 4236.60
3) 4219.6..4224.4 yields 4220.05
